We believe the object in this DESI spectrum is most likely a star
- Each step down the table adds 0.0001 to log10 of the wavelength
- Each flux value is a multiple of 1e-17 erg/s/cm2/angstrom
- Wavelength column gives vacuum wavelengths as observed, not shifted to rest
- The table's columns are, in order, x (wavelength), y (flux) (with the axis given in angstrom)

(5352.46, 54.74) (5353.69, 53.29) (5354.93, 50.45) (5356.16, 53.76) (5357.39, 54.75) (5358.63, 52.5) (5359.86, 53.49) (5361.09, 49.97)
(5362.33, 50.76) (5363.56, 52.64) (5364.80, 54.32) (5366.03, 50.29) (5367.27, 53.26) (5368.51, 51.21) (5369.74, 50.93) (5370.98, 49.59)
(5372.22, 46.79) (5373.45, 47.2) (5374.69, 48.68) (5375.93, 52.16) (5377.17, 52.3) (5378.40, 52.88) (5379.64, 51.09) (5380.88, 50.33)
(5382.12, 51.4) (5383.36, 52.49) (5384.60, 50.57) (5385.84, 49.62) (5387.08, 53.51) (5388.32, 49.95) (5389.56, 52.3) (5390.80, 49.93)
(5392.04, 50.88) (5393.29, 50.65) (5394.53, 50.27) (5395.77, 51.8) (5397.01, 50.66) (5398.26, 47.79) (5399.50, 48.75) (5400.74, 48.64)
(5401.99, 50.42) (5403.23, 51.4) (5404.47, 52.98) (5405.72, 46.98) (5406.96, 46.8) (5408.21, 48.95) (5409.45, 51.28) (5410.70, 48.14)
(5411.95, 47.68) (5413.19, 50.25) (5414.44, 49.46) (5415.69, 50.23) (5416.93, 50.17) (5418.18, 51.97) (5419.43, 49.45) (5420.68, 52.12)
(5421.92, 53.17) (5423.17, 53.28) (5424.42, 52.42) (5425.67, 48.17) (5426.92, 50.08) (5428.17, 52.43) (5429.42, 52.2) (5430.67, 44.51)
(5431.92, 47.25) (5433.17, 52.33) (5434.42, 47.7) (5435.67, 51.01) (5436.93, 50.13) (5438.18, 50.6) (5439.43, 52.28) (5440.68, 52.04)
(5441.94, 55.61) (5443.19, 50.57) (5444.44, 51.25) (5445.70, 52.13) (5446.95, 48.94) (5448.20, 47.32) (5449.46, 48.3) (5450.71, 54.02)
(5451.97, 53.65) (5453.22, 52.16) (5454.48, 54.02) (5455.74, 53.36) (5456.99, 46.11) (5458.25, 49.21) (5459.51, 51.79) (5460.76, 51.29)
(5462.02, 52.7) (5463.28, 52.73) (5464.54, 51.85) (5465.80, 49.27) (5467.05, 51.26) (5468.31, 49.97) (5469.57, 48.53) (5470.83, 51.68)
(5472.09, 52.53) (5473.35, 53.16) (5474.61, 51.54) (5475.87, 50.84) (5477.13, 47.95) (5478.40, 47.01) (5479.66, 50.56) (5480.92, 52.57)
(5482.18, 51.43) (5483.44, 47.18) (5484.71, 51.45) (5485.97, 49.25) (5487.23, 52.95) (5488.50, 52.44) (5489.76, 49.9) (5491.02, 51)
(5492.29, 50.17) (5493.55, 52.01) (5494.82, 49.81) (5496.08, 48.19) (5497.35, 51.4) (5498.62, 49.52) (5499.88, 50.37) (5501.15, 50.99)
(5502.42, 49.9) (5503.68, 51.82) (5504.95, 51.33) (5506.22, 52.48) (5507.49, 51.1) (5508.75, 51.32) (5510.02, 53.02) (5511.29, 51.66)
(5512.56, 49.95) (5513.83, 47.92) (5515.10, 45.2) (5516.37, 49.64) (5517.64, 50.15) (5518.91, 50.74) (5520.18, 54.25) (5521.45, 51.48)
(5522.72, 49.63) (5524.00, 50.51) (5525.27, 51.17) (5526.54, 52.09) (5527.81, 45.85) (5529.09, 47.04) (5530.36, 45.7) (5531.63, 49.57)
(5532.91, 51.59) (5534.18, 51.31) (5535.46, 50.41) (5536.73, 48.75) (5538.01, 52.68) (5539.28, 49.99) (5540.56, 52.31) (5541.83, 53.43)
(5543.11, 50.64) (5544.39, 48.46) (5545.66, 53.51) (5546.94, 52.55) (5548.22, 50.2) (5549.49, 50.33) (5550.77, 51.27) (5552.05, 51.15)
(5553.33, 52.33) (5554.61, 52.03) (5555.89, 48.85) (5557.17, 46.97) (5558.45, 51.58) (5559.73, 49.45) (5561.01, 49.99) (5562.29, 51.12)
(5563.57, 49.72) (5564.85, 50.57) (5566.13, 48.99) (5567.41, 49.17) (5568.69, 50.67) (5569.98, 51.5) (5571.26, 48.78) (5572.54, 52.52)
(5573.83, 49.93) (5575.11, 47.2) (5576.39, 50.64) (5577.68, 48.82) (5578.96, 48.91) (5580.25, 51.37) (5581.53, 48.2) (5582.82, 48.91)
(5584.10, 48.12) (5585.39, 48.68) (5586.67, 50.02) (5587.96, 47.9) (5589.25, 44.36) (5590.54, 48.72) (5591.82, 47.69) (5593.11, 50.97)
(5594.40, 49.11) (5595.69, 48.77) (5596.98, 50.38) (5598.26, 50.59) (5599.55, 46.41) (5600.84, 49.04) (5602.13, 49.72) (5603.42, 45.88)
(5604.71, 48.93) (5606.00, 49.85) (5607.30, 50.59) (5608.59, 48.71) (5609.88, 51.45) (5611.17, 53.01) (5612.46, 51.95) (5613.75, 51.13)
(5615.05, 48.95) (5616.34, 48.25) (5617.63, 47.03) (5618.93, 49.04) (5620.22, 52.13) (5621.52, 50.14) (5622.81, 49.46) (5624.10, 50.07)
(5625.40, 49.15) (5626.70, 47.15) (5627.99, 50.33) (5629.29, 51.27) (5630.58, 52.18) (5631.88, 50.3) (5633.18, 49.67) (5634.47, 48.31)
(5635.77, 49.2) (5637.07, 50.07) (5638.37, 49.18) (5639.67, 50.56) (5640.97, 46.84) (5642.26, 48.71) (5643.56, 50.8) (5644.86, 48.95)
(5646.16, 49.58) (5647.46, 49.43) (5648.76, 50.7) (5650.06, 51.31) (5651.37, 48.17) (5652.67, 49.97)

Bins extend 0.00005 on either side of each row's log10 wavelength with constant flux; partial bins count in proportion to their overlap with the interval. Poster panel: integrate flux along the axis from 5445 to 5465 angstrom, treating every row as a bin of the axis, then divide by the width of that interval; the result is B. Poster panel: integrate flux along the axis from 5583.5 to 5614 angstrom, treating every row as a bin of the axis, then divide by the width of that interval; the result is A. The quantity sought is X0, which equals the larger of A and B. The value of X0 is 51.2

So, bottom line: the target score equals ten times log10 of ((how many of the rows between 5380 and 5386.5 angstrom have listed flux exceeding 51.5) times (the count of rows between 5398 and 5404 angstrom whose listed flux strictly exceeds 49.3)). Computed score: 3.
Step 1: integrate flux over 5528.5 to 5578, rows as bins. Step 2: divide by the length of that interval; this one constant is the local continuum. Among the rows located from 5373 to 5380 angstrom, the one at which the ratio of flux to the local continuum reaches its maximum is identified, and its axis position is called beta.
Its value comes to 5378.40 angstrom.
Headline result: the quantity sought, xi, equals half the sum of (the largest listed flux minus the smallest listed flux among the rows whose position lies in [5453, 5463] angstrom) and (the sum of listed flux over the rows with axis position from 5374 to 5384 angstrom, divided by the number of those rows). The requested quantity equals 29.66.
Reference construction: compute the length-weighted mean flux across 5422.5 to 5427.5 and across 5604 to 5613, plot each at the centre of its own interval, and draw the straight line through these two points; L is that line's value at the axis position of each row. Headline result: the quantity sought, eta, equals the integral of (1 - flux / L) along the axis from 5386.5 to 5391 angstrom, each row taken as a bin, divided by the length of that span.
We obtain -0.01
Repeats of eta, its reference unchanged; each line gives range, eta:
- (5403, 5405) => -0.03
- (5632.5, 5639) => 0.02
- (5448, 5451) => 0.02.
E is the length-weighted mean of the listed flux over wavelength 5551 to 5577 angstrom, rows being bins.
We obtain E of 50.2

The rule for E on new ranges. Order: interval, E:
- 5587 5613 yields 49.2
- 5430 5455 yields 50.8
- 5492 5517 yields 50.4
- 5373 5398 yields 50.9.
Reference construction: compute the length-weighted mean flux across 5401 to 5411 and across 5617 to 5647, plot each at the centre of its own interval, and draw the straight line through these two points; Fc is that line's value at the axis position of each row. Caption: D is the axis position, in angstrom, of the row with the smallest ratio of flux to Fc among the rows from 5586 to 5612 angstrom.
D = 5589.25 angstrom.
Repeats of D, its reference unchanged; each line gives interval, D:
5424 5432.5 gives 5430.67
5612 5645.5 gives 5640.97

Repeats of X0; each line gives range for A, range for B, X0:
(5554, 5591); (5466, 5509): 50.7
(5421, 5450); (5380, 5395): 51.0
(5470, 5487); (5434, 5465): 51.2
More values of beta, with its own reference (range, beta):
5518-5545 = 5520.18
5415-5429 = 5423.17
